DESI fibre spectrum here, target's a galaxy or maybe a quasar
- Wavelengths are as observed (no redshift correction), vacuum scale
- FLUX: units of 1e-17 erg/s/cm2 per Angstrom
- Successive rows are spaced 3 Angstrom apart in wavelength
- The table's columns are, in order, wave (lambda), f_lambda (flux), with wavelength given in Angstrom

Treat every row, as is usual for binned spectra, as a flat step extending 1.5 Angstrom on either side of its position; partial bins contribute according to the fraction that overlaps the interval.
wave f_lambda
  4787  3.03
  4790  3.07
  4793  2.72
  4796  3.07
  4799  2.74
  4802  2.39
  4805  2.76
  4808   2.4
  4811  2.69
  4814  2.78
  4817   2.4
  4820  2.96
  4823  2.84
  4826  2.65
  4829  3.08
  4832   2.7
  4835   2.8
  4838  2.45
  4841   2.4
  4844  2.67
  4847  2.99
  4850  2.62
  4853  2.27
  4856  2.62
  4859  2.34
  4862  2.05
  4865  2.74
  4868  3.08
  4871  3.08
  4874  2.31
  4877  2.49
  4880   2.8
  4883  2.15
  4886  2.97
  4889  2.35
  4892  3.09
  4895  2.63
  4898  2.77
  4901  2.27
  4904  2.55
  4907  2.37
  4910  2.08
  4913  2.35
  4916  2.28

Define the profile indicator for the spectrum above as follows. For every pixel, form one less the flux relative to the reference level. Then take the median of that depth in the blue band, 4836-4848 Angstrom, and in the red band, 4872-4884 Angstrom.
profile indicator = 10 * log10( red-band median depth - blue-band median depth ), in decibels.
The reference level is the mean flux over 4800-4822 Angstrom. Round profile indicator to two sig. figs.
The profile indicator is -12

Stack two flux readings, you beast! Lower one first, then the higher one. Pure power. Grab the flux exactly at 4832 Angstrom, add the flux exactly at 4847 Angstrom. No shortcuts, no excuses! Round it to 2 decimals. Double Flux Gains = 5.69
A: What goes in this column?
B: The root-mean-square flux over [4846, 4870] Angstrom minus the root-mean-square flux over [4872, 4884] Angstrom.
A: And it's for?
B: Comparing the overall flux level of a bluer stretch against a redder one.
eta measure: 0.16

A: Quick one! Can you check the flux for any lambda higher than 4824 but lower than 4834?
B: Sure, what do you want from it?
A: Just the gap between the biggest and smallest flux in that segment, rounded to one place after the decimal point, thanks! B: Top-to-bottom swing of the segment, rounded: 0.4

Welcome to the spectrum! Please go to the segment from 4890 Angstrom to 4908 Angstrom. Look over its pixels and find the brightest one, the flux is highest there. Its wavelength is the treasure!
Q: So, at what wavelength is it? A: 4892 Angstrom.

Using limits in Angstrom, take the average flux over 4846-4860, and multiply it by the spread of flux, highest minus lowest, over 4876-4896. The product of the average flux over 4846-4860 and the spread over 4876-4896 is 2.41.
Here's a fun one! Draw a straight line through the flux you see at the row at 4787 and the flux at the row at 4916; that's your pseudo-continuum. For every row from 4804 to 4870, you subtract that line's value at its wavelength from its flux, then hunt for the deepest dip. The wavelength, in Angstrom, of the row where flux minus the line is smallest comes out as 4862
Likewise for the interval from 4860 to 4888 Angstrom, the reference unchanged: 4862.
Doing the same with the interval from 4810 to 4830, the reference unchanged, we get 4817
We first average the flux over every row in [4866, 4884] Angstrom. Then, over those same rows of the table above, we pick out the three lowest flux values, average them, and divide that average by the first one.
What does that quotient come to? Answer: 0.87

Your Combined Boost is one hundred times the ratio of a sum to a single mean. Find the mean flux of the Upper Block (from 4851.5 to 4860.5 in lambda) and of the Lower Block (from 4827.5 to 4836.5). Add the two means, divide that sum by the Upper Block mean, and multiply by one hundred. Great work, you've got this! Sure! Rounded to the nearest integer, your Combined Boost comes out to 219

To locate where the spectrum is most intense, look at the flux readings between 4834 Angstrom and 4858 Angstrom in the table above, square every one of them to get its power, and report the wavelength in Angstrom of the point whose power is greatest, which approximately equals 4847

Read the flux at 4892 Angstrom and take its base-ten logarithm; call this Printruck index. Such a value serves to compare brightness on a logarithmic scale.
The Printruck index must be 0.49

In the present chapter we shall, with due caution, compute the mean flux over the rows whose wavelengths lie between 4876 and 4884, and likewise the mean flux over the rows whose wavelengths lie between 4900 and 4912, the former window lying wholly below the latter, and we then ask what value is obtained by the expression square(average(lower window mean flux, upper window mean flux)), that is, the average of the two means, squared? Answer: 5.8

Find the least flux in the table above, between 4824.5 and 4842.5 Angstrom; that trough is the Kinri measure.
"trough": 2.4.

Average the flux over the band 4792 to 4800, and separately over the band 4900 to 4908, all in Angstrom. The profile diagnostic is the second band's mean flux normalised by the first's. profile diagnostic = 0.84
